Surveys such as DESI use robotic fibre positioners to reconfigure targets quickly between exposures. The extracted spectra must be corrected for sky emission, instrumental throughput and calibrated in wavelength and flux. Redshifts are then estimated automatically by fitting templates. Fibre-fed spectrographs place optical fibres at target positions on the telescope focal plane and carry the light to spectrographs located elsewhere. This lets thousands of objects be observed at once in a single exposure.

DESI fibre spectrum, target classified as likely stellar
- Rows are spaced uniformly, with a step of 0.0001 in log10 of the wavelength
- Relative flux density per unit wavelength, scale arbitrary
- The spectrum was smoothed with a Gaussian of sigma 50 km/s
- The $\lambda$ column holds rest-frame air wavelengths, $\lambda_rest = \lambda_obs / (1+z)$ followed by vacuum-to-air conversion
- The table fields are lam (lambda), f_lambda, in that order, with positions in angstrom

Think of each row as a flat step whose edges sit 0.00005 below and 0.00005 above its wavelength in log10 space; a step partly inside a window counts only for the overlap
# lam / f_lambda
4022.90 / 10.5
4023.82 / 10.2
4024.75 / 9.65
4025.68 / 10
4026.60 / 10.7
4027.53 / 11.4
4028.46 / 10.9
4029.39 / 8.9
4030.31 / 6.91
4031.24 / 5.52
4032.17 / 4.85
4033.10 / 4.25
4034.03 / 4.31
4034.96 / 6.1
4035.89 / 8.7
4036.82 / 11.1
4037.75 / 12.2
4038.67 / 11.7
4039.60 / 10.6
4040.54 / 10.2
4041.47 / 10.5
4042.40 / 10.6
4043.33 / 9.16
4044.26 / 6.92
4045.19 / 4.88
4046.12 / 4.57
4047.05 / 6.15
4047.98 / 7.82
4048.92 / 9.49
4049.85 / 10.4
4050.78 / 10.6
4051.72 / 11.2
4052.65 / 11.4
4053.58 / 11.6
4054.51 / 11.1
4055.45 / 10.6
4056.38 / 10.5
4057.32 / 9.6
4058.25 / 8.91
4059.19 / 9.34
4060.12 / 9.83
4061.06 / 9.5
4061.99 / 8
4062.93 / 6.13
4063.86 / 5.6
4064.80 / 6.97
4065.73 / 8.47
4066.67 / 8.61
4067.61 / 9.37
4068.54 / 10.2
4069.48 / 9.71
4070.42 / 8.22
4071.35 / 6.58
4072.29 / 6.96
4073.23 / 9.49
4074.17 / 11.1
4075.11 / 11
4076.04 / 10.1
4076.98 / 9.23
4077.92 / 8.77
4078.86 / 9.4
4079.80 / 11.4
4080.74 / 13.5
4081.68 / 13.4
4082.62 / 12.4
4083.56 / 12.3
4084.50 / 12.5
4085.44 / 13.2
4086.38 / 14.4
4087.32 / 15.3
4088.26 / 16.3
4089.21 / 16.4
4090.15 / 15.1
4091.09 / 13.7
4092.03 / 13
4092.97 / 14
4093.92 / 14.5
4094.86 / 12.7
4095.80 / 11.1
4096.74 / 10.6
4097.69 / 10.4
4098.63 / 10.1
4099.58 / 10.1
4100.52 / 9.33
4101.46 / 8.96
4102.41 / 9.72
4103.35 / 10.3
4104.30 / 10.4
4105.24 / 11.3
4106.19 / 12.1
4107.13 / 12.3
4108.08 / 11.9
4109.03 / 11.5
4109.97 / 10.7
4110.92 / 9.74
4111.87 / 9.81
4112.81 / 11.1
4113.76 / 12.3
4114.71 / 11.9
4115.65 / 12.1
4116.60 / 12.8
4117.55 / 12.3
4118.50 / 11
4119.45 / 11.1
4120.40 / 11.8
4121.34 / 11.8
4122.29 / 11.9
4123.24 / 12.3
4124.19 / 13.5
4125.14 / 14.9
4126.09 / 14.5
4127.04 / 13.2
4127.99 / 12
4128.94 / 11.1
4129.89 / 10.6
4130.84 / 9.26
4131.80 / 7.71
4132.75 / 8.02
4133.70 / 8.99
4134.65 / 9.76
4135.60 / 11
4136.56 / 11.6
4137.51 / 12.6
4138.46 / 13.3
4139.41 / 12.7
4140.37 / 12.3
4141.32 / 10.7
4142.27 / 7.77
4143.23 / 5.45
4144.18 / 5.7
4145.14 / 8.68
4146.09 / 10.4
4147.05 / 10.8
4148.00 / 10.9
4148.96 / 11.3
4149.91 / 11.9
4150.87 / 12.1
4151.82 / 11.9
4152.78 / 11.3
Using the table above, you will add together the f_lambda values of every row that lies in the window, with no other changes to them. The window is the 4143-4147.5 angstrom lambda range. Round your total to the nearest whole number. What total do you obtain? 41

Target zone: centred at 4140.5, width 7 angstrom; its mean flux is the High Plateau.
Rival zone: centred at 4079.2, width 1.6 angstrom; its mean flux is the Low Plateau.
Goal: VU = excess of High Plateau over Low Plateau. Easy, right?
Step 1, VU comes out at 0.3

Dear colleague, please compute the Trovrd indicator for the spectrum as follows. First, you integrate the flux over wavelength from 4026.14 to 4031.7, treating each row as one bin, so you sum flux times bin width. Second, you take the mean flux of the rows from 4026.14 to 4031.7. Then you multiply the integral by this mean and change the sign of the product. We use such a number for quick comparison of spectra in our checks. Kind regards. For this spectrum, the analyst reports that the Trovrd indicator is -456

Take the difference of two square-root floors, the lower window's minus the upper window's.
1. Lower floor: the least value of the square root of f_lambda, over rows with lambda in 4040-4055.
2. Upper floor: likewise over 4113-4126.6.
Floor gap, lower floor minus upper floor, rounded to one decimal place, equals -1.2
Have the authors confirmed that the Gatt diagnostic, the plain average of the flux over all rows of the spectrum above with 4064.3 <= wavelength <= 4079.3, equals 9.0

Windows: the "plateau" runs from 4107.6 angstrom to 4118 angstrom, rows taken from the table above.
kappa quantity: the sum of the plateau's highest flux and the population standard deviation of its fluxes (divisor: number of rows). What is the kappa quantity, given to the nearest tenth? 13.8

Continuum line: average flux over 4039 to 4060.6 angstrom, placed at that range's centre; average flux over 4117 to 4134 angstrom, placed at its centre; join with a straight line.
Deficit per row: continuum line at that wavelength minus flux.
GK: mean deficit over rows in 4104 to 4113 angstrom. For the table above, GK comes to -0.1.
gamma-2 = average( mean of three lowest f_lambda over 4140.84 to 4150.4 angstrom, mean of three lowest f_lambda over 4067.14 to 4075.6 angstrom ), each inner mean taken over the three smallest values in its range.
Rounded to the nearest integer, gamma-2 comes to 7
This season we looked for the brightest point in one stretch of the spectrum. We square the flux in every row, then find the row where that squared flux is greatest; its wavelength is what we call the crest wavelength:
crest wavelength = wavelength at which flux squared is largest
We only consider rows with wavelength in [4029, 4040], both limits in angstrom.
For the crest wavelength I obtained 4037.75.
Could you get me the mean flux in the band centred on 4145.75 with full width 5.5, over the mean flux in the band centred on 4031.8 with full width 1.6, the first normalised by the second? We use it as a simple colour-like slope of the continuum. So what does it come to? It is 1.7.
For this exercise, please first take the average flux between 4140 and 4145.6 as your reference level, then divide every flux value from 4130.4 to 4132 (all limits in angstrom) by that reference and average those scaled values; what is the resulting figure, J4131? 1.0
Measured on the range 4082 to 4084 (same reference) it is 1.5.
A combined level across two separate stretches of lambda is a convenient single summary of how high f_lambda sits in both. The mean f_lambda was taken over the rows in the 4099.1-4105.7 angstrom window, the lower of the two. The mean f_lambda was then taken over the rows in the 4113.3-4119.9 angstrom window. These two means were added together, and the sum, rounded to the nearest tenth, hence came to 21.9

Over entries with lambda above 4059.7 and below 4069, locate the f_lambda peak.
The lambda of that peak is 4068.54 angstrom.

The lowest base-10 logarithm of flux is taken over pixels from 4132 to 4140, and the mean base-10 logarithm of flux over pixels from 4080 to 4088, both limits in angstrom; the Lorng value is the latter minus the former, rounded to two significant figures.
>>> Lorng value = 0.22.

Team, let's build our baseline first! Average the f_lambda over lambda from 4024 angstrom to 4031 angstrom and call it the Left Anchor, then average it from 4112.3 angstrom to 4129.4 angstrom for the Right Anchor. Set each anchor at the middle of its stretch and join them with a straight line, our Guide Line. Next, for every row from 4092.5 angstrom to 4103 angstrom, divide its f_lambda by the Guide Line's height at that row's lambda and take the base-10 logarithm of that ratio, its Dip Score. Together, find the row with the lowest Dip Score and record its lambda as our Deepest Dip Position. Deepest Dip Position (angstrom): 4101.46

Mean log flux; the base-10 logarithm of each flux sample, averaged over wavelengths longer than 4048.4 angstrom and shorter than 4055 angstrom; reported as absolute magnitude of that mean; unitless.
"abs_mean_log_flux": 1.03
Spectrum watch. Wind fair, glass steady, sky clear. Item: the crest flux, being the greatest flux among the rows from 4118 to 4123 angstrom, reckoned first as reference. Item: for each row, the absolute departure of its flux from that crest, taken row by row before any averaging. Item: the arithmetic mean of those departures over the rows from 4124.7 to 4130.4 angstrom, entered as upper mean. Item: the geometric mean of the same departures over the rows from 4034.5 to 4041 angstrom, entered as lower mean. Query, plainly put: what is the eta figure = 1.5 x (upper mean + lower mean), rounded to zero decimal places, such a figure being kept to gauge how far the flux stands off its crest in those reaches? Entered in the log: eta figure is 4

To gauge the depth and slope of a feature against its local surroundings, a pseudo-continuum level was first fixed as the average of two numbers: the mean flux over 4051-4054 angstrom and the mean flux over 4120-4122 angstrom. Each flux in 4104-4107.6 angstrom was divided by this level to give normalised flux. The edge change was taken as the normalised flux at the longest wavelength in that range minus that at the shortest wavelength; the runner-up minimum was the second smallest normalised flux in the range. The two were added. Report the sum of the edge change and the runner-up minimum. 1.14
